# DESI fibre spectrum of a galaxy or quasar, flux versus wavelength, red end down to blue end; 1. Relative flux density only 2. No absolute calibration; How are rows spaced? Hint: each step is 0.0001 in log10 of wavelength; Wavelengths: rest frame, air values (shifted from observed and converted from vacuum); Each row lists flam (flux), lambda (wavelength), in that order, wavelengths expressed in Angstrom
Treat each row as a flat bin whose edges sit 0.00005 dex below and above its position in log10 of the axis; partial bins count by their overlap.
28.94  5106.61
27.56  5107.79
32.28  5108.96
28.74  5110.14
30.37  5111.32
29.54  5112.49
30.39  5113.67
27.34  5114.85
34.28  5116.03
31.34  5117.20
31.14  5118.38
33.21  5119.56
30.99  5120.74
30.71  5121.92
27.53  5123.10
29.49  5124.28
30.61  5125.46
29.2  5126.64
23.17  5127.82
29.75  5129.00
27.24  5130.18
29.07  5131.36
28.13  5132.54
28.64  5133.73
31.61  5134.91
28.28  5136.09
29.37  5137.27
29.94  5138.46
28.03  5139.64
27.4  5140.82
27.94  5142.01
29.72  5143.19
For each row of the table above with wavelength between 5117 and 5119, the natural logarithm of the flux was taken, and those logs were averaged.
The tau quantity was 3.44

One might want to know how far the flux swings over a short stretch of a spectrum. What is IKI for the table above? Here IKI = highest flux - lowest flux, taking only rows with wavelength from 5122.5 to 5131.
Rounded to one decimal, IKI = 7.4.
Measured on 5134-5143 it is 4.2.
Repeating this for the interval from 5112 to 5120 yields 6.9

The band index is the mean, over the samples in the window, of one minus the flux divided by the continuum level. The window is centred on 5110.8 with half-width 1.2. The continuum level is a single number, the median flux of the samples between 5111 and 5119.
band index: 0.03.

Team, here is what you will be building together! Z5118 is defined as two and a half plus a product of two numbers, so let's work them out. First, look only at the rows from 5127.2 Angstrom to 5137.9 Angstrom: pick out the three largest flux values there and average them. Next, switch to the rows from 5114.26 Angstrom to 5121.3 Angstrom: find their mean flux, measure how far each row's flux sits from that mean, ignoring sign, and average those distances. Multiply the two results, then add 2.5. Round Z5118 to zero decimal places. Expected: 50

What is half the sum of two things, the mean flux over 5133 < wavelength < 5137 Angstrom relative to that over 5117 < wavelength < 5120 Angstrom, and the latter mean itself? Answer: 16.4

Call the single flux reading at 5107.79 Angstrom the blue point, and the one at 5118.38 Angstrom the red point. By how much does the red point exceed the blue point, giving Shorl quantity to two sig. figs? 3.6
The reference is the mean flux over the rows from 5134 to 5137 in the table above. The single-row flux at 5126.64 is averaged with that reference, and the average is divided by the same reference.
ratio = 0.99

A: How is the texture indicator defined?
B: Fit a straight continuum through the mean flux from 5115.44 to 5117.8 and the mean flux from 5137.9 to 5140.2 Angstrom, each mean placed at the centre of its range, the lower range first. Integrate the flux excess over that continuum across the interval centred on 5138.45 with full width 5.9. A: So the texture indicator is -3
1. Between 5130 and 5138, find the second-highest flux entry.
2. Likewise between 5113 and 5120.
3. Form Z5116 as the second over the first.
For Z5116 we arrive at 1.13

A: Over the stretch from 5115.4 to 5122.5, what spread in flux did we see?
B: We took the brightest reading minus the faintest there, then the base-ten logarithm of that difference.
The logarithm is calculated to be 0.55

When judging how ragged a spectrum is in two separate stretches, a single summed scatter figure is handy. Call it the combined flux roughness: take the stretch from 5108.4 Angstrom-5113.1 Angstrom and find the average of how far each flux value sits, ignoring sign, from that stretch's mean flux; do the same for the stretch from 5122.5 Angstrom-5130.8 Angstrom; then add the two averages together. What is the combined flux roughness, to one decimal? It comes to 2.9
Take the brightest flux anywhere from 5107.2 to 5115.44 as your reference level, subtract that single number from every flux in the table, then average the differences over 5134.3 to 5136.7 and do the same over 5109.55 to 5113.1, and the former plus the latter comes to -5.1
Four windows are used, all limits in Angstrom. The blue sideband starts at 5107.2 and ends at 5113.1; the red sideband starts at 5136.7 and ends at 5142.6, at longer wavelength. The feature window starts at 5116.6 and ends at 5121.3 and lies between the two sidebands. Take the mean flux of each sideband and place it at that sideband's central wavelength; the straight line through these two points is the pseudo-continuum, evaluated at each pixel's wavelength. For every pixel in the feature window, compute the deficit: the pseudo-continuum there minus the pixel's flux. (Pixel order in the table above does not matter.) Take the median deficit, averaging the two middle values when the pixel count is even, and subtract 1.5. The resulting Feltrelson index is -3.3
